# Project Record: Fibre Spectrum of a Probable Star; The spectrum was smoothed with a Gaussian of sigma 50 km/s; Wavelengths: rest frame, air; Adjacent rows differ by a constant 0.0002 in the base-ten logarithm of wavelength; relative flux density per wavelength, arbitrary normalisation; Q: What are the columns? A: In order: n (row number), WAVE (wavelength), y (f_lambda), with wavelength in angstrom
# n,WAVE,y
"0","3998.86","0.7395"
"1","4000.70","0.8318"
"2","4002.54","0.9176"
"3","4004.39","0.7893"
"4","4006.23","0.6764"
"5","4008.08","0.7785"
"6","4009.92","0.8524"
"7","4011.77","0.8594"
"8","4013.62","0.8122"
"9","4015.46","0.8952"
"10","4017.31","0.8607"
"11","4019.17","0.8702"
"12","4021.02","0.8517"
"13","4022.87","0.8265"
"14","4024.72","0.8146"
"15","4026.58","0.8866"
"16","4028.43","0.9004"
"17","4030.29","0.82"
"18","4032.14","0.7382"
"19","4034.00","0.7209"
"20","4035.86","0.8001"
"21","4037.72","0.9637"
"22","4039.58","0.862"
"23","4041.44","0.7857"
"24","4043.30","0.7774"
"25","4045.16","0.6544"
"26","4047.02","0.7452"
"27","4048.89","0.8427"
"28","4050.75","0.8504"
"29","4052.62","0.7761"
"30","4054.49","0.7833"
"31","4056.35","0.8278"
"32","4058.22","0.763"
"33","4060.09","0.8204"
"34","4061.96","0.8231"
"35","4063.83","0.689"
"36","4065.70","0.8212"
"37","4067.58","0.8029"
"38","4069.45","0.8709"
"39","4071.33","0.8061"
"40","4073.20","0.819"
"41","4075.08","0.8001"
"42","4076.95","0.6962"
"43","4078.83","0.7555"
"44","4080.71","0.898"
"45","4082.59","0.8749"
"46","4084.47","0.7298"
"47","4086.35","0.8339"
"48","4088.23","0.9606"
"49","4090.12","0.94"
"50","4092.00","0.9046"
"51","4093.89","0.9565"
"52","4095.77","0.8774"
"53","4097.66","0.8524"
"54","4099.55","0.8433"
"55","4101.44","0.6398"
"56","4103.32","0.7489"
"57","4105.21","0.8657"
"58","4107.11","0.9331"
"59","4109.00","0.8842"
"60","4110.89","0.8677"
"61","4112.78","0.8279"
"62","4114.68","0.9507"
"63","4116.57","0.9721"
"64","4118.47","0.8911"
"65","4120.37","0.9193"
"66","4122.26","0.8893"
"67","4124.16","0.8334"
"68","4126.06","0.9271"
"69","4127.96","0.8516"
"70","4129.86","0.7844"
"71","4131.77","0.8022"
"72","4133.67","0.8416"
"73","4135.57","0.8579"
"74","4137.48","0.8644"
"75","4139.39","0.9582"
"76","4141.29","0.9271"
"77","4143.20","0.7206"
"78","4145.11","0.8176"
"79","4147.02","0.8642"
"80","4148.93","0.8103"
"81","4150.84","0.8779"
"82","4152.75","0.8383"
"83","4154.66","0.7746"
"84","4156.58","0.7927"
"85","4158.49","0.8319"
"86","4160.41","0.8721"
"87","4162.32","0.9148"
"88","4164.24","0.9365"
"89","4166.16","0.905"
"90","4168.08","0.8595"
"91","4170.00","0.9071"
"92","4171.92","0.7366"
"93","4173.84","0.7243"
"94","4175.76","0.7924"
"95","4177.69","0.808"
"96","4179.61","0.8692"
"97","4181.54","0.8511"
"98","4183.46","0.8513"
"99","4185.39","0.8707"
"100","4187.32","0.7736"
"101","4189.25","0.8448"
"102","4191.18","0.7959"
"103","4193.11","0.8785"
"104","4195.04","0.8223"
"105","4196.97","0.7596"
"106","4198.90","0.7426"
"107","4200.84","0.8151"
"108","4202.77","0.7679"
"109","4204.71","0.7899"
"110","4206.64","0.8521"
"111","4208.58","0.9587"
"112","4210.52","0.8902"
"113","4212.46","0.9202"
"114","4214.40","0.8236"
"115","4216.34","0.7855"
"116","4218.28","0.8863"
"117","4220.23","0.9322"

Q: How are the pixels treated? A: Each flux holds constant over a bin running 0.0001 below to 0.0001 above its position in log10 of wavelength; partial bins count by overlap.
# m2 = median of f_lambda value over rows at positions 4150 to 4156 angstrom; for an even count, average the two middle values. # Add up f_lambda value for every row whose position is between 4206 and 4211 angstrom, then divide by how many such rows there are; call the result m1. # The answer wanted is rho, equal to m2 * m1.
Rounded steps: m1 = 0.90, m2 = 0.84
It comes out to 0.75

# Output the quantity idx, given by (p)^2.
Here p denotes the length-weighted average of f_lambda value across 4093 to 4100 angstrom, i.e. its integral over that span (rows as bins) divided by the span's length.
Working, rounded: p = 0.885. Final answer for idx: 0.78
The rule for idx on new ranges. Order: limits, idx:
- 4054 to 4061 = 0.64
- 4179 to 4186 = 0.74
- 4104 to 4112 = 0.78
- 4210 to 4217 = 0.73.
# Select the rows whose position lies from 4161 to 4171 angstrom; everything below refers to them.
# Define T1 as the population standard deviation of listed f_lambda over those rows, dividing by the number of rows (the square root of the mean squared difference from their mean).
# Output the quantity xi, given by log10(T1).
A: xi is -1.60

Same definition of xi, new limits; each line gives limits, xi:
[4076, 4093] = -1.04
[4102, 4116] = -1.21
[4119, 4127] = -1.43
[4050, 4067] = -1.34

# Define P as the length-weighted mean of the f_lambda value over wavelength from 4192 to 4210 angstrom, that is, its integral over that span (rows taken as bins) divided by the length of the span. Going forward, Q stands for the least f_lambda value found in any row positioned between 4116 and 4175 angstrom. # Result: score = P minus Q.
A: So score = 0.10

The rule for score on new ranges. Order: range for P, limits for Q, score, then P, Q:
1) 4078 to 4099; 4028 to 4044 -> 0.15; 0.871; 0.7209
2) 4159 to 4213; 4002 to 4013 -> 0.16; 0.839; 0.6764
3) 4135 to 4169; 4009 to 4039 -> 0.14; 0.857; 0.7209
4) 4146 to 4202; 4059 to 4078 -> 0.14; 0.832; 0.689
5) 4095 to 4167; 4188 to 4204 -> 0.11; 0.857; 0.7426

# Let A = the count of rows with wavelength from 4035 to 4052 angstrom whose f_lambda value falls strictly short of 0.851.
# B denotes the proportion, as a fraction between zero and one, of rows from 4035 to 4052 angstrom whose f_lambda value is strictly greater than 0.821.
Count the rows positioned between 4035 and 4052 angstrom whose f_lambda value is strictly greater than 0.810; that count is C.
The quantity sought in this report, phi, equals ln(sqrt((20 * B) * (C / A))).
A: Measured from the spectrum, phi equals 0.8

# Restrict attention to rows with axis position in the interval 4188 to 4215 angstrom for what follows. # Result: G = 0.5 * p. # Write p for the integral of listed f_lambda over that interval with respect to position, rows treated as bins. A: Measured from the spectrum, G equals 11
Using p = 22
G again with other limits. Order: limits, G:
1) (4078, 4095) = 7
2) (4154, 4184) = 13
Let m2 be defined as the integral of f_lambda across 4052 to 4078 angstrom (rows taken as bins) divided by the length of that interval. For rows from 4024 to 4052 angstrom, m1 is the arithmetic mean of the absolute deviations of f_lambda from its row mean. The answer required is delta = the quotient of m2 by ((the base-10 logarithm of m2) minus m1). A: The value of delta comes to -4.9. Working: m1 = 0.0605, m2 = 0.793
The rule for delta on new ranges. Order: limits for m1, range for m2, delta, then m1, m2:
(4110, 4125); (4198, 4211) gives -6.8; 0.0401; 0.829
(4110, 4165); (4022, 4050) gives -5.8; 0.0478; 0.810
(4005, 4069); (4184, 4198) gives -6.1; 0.0502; 0.821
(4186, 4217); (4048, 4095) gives -6.3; 0.0484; 0.826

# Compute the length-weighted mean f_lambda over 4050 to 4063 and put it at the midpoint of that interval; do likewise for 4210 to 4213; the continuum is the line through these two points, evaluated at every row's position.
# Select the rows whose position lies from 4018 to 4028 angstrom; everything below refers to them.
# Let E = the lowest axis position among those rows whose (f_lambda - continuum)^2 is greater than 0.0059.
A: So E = 4019.17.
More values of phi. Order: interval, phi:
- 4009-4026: 1.9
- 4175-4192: 1.2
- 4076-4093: 1.5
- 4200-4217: 1.3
